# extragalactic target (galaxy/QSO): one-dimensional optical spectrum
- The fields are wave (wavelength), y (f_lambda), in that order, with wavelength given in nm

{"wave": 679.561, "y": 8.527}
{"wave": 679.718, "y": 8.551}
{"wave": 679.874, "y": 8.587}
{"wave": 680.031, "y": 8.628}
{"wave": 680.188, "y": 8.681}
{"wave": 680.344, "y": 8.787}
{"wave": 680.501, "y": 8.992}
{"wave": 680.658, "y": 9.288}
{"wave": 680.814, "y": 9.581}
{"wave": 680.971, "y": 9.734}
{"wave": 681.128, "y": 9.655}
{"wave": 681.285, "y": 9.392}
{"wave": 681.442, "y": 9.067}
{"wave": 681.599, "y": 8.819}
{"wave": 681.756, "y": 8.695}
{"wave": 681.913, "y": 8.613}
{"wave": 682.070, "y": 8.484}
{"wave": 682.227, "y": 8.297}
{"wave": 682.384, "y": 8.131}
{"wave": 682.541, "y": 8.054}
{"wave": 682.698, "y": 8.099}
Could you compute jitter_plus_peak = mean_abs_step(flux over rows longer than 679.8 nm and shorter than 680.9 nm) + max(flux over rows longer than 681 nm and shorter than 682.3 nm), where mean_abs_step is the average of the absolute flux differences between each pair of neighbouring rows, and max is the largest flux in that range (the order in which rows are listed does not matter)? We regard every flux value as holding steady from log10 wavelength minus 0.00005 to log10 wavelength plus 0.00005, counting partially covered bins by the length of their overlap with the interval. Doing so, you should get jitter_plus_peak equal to 9.82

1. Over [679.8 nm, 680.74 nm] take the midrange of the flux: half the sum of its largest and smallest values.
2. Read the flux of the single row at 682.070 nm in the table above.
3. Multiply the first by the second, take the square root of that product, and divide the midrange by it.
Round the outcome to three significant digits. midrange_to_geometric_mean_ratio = 1.03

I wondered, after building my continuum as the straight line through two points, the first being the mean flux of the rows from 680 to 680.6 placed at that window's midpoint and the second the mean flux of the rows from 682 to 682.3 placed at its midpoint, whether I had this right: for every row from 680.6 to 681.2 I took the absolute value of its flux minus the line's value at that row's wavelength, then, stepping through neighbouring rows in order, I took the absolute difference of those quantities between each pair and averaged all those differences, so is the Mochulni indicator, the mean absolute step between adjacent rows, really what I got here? 0.186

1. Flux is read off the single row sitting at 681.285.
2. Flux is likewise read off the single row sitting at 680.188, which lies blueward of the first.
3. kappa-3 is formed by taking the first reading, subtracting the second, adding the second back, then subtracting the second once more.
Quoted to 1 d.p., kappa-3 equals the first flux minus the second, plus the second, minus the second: 0.7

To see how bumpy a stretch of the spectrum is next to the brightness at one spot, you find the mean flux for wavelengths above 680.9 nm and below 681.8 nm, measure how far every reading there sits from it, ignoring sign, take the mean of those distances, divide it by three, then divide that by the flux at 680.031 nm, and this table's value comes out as 0.014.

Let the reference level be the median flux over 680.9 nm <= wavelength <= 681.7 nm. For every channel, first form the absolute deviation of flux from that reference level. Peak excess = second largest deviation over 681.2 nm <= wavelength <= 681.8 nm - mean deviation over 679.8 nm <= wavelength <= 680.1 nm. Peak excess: -0.21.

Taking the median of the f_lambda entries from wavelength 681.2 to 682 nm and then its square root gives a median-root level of 2.97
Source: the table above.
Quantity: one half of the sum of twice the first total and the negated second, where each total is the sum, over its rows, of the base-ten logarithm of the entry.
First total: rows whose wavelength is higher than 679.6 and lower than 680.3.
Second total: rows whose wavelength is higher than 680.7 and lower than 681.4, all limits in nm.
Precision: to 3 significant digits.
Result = 1.78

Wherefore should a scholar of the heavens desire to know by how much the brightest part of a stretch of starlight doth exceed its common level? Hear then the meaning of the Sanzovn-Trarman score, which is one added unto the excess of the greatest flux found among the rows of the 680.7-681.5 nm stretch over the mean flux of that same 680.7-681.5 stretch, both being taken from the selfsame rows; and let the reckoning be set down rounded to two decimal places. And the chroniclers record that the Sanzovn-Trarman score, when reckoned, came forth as 1.25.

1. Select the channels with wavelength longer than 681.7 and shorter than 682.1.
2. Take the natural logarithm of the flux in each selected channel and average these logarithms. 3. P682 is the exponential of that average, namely 8.6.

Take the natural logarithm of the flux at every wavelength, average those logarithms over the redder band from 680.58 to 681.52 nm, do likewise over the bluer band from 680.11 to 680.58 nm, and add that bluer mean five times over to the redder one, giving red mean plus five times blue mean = 13.13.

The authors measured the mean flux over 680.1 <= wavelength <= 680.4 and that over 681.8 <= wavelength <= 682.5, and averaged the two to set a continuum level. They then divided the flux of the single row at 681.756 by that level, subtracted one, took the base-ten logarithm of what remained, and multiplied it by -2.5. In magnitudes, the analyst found 4.5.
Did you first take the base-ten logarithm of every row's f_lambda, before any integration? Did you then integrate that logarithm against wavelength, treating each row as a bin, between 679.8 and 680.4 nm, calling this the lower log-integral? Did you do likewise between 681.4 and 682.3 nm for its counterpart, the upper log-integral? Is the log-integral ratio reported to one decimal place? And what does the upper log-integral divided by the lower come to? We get 1.5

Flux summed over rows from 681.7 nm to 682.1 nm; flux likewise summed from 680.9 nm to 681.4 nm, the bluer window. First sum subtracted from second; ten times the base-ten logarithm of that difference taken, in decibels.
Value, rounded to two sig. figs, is 4.8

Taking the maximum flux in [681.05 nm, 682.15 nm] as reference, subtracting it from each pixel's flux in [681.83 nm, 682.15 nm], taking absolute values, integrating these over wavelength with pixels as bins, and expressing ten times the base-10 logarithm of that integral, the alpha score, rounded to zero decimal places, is -5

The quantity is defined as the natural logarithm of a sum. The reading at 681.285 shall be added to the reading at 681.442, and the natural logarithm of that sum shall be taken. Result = 2.92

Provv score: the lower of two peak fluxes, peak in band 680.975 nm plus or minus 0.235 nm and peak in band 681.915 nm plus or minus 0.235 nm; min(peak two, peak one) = 8.7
